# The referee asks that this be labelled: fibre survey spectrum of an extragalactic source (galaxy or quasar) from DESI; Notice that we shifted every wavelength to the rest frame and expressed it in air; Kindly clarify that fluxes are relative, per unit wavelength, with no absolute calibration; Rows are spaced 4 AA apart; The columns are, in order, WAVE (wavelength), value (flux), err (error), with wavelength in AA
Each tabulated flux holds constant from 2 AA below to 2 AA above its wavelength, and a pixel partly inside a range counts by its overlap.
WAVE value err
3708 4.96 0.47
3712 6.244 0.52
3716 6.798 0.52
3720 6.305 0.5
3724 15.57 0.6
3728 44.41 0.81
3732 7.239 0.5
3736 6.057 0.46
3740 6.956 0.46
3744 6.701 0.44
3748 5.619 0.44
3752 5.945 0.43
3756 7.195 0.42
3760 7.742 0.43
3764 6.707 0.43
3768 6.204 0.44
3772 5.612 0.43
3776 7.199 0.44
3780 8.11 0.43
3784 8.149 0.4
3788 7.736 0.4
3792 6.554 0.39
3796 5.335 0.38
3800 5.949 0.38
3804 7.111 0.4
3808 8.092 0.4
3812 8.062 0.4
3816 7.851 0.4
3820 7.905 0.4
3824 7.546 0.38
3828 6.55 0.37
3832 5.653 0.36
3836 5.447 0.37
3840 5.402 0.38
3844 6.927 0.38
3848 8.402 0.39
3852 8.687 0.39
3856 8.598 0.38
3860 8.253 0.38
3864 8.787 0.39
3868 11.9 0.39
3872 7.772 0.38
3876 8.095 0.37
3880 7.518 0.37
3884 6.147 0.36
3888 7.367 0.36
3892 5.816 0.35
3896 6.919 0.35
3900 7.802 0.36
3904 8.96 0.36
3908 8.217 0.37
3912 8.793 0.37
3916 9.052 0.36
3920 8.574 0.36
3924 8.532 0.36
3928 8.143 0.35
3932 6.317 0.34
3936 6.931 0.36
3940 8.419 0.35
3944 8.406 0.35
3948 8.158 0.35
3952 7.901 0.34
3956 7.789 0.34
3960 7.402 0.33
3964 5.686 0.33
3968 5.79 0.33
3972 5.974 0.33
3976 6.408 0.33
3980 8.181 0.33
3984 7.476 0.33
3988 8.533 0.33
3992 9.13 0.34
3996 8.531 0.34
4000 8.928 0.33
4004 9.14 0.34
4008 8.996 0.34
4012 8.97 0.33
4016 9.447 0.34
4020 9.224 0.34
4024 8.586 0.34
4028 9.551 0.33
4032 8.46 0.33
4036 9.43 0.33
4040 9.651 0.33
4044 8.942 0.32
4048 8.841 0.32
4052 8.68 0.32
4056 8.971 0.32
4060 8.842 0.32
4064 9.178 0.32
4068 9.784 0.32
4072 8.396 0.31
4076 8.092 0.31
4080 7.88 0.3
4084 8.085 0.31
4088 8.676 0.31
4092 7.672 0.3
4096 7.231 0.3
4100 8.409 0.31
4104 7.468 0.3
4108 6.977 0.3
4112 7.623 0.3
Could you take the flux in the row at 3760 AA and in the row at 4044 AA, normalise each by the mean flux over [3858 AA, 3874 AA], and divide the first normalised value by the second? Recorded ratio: 0.87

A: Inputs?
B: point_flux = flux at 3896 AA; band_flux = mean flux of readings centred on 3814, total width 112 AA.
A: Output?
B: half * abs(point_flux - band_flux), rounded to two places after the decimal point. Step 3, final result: 0.23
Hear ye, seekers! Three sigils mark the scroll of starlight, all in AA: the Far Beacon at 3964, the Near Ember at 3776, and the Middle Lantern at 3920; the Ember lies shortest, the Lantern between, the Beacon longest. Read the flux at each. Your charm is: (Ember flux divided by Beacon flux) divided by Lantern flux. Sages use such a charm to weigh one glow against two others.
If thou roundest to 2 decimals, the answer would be 0.15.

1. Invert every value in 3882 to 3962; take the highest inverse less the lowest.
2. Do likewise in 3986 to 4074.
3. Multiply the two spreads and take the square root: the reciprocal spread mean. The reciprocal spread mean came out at 0.032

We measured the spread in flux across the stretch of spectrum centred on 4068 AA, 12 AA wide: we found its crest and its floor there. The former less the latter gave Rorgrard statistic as 1.4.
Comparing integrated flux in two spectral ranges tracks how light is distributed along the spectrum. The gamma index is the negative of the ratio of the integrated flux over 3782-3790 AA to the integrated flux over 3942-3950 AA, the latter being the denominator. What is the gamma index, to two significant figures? -0.96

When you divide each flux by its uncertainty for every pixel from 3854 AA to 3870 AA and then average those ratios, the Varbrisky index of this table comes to 24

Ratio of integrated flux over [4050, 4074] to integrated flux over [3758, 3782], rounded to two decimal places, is 1.30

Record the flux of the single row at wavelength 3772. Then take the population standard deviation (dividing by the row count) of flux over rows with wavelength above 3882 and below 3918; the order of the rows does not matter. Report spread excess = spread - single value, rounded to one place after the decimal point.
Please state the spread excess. -4.5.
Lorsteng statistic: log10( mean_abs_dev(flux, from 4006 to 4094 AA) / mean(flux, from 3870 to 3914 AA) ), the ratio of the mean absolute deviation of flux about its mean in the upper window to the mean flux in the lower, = -1.2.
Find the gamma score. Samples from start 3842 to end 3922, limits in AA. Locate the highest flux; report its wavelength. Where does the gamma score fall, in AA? 3868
